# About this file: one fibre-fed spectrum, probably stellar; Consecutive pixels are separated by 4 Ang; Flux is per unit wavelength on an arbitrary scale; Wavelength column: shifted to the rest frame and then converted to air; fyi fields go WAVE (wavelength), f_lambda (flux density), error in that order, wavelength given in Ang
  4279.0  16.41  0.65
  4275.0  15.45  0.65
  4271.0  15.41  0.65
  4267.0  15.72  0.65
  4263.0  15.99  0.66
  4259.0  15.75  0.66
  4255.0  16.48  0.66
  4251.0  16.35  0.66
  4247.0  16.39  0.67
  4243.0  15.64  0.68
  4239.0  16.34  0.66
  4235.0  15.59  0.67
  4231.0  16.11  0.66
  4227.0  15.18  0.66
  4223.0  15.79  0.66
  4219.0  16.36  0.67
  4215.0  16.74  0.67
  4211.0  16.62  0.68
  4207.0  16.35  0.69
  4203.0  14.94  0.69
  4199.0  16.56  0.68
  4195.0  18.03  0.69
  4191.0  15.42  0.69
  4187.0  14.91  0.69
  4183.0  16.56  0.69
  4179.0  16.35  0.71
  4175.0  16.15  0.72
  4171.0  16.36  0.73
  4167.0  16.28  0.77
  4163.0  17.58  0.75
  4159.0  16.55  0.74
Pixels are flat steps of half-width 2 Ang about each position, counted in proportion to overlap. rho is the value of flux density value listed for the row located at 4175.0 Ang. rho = 16.15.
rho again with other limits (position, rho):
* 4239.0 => 16.34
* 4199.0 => 16.56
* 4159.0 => 16.55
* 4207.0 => 16.35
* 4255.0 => 16.48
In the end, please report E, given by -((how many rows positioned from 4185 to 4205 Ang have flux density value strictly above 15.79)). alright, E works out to -2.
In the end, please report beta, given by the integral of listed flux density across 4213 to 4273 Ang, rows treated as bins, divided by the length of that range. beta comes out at 16.0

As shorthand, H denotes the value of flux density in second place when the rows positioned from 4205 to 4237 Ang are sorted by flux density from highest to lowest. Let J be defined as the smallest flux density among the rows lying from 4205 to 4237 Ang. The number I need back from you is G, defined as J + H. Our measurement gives 31.8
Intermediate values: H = 16.62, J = 15.18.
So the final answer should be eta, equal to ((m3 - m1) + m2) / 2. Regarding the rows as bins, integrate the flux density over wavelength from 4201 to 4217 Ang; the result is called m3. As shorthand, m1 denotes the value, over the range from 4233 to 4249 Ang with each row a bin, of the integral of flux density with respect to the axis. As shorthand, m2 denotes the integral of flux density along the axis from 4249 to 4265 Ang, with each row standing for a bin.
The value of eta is 131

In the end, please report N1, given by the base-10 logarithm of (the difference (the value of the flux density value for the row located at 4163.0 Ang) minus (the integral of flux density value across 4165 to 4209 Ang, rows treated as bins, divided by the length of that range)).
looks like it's 0.1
